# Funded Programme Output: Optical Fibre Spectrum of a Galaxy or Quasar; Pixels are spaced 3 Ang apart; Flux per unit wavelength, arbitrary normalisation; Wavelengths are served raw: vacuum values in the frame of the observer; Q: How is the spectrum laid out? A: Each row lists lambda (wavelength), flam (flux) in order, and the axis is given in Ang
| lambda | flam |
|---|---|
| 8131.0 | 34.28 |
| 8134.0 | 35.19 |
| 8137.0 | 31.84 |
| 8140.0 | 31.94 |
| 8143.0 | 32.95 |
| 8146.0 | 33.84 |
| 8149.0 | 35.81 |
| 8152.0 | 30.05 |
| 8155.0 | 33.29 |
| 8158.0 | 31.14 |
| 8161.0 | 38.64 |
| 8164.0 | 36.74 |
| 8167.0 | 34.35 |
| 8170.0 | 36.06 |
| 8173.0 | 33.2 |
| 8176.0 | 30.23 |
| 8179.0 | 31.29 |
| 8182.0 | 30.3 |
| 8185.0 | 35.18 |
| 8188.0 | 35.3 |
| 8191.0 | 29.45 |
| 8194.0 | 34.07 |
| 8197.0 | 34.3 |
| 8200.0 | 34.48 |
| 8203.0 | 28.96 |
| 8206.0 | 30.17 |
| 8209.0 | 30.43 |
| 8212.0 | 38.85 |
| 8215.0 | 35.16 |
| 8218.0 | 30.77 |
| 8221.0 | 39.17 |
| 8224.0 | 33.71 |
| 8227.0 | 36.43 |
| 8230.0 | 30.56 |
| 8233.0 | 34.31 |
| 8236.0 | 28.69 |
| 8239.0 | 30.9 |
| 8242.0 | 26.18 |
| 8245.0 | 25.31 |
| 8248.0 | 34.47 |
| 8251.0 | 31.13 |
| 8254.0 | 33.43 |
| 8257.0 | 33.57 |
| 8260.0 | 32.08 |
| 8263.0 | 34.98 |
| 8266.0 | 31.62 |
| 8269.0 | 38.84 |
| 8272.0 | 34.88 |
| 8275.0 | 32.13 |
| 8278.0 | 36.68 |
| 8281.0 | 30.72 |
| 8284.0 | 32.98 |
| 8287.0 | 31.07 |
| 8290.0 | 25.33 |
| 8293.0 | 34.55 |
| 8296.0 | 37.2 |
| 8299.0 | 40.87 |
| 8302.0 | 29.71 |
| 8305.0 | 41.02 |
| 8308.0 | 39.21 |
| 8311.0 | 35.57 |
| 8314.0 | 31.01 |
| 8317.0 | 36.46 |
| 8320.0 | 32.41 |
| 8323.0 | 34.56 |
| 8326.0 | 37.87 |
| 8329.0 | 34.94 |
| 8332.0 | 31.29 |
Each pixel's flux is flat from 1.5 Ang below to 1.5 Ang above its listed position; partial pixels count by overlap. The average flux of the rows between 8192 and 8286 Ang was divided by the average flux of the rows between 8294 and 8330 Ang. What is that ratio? 0.92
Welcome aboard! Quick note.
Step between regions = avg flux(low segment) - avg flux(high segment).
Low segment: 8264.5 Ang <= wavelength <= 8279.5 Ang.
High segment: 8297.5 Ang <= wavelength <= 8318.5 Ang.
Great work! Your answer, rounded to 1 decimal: -1.4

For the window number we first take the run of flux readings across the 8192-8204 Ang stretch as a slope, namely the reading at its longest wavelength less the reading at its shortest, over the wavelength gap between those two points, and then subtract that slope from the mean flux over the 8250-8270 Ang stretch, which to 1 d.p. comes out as 34.2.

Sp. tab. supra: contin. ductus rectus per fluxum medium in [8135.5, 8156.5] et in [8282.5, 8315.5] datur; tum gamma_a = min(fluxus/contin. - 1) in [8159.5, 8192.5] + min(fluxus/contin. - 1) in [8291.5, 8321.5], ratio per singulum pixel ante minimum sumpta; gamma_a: -0.25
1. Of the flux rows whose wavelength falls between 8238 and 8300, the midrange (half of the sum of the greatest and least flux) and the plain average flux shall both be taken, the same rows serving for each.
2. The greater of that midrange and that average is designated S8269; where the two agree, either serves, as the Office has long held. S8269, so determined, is 33.1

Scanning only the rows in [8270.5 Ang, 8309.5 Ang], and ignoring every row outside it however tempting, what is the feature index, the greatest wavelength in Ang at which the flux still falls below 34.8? 8302.0 Ang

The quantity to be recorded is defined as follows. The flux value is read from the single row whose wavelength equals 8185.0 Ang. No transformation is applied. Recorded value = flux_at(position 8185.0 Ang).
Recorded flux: 35.18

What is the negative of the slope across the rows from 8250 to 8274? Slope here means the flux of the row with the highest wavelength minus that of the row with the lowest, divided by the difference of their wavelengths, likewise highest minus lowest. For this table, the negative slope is -0.18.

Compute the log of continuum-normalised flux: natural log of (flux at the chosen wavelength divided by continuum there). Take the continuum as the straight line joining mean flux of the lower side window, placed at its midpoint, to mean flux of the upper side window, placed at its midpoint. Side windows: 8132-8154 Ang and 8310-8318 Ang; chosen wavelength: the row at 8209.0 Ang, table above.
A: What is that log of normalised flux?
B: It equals -0.10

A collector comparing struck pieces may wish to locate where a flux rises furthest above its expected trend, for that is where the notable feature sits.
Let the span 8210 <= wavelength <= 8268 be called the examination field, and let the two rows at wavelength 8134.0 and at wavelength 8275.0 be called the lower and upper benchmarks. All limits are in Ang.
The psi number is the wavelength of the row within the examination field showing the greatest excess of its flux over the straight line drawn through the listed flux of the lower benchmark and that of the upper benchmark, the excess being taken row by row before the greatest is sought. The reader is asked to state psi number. 8221.0 Ang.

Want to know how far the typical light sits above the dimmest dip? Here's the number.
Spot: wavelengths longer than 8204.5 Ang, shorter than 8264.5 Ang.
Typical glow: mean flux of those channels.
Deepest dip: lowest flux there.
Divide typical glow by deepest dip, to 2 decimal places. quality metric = 1.28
